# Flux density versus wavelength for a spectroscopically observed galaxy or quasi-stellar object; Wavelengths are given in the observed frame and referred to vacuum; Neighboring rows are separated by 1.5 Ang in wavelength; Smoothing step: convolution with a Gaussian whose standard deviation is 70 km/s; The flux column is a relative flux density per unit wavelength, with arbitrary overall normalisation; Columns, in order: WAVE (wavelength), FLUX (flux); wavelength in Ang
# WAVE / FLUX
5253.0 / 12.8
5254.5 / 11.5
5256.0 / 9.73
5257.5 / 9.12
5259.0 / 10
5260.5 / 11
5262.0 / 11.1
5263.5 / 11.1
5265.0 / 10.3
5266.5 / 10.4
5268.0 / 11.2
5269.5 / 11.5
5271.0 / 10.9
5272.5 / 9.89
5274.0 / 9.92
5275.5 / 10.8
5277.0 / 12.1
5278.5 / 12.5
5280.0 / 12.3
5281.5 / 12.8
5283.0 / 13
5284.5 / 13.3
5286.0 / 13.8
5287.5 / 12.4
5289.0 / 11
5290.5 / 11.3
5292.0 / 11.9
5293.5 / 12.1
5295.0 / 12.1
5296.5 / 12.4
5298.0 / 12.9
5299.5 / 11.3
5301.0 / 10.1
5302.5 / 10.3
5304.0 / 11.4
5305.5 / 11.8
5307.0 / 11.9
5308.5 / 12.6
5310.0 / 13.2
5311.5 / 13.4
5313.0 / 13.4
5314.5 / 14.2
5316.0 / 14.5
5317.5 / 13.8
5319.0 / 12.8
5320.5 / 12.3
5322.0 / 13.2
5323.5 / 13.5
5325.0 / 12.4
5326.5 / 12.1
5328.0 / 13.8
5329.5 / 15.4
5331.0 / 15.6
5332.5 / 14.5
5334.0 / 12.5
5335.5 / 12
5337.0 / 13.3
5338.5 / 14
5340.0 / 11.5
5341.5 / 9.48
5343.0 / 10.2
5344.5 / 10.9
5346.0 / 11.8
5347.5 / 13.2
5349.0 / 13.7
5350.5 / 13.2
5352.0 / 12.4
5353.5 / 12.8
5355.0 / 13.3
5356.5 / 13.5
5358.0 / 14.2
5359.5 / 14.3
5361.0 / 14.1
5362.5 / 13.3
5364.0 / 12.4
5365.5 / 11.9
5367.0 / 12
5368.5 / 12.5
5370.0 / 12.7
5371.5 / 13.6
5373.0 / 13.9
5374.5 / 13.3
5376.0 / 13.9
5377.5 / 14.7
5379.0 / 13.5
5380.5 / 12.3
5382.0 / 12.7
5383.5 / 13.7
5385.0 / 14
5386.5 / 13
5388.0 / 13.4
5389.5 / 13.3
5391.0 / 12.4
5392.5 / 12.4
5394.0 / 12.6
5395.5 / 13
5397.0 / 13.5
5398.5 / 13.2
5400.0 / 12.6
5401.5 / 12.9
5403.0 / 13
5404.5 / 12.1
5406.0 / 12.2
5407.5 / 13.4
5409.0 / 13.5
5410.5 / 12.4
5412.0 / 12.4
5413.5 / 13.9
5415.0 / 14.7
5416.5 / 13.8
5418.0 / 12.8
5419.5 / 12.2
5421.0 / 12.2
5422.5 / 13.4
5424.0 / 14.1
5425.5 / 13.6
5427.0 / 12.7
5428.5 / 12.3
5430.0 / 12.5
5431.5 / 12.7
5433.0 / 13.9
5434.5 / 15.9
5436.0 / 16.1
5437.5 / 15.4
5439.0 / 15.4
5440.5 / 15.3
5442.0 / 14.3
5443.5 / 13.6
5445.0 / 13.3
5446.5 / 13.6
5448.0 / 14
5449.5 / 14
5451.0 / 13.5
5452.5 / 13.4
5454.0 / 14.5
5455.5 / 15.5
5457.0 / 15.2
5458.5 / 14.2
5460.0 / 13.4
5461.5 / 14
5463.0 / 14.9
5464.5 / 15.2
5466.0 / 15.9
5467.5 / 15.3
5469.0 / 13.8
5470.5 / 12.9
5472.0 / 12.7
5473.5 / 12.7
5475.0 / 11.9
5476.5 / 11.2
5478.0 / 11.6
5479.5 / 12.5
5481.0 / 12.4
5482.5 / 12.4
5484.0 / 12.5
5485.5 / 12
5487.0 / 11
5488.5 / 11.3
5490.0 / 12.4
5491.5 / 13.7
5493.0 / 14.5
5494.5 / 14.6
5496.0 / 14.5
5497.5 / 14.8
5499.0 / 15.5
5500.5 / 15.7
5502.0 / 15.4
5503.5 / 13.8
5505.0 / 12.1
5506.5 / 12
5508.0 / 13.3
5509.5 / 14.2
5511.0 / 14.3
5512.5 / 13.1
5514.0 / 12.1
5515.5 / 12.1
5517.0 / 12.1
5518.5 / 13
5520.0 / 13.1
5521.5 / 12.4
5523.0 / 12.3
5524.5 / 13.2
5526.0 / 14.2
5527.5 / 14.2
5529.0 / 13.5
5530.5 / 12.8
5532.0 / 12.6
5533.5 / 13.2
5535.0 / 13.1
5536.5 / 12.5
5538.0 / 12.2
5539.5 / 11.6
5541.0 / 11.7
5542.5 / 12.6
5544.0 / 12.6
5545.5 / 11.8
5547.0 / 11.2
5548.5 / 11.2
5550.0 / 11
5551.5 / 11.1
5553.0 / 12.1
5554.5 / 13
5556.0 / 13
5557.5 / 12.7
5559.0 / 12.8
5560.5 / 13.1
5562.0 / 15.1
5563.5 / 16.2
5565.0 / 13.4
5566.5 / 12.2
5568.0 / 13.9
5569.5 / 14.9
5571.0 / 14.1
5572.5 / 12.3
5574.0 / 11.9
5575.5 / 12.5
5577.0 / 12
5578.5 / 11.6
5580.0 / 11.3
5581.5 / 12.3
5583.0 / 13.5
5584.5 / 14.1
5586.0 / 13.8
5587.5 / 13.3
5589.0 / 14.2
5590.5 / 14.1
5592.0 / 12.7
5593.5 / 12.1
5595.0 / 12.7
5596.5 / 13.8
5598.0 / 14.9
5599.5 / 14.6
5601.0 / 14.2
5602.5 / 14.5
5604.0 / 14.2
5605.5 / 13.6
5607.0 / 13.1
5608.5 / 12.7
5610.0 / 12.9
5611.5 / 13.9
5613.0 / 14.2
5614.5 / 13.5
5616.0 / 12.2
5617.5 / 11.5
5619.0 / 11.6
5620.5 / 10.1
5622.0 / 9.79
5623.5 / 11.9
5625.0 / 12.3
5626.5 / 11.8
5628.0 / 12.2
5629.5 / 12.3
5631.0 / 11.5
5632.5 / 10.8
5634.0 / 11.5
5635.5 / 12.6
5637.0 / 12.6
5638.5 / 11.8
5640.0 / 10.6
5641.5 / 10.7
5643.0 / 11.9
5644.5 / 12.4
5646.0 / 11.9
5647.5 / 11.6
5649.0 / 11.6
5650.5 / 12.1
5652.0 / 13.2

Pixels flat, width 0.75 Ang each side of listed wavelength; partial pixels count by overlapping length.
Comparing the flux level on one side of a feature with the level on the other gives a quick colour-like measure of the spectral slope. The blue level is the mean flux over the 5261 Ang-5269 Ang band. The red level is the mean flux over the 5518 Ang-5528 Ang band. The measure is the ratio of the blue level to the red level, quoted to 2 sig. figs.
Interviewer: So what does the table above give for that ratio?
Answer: 0.82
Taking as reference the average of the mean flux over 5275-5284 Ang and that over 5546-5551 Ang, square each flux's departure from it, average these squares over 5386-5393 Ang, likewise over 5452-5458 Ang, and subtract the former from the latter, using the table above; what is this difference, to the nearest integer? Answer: 8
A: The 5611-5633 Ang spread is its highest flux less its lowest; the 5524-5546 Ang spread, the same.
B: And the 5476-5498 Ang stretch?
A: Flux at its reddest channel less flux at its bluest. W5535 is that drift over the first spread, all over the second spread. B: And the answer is 0.31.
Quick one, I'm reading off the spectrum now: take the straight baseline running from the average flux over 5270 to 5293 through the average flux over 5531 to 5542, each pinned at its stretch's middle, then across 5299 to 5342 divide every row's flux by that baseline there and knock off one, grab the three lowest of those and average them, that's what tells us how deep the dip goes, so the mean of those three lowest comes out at -0.17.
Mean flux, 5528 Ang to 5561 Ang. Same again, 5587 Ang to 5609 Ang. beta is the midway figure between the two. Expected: 13.0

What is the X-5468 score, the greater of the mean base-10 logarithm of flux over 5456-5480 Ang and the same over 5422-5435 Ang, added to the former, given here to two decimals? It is 2.26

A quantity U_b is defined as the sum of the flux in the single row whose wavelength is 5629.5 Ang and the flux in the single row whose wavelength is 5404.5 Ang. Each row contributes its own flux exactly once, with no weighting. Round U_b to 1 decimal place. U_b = 24.4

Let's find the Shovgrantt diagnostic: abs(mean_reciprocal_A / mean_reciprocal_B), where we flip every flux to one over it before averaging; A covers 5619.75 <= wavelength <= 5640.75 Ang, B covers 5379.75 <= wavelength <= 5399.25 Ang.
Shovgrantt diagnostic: 1.13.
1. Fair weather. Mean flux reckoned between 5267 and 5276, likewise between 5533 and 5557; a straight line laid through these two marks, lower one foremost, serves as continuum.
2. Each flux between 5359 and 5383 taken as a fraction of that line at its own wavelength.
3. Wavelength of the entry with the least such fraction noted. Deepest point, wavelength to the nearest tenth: 5365.5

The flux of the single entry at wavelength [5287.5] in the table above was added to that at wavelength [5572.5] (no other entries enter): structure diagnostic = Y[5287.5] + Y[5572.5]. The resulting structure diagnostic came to 24.7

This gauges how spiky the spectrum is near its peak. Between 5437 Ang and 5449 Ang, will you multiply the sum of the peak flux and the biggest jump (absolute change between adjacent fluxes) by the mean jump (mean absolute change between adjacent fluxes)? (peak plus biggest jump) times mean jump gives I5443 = 6.6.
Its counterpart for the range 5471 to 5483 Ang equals 5.6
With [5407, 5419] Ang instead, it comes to 12.5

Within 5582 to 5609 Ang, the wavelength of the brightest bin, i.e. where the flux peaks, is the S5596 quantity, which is 5598.0 Ang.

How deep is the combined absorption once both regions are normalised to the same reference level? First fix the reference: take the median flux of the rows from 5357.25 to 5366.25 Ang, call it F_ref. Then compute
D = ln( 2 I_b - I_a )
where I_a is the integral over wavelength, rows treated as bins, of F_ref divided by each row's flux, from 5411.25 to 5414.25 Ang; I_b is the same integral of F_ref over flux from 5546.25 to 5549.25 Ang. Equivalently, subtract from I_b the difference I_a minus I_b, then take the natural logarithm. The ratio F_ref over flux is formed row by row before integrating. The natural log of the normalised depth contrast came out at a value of 1.44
